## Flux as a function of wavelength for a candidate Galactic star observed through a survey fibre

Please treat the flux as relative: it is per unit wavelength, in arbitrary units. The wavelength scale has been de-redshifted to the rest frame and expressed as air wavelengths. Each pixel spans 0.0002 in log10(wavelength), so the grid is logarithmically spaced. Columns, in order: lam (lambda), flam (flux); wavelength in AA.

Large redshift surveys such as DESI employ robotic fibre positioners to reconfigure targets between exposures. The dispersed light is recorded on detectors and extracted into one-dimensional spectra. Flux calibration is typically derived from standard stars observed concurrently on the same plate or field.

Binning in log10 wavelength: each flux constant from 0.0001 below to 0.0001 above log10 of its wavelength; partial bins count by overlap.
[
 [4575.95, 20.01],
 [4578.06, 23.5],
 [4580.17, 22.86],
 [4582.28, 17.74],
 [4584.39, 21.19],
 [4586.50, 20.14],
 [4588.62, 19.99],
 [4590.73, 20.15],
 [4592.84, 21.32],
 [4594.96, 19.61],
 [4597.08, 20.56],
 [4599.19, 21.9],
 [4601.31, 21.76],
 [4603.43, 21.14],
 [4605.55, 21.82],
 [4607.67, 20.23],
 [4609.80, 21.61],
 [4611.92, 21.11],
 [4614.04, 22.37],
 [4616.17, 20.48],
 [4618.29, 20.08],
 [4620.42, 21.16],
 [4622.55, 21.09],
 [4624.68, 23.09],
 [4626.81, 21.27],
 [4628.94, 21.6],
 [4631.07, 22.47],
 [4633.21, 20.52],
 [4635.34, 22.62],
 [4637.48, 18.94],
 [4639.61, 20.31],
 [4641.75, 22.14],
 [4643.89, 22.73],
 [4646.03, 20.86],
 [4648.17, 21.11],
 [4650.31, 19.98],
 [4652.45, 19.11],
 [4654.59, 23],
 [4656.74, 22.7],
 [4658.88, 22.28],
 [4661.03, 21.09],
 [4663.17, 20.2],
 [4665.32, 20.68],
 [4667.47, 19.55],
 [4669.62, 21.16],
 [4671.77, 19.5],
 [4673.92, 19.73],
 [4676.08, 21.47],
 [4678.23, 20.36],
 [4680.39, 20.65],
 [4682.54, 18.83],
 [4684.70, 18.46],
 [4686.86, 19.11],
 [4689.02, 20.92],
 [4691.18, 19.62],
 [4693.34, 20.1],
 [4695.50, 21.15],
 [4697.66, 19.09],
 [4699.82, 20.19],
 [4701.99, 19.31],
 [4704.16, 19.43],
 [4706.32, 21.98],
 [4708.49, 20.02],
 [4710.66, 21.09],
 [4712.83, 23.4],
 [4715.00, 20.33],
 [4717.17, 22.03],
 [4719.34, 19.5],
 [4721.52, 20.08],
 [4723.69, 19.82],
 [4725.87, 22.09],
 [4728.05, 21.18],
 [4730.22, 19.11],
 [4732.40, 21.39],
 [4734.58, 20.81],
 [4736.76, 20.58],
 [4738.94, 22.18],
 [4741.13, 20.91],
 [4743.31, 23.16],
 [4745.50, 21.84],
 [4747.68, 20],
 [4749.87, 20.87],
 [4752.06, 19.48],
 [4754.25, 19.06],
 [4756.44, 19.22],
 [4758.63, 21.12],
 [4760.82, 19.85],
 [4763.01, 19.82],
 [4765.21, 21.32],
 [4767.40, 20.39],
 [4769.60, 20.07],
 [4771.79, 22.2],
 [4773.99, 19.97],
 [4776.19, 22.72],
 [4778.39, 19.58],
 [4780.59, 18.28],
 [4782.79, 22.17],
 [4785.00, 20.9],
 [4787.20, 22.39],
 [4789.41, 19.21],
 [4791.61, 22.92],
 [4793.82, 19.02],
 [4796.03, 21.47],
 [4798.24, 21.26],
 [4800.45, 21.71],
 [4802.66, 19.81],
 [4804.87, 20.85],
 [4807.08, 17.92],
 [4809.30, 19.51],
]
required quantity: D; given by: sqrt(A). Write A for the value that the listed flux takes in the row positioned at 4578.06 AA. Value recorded 4.85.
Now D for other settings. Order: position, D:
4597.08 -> 4.53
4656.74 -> 4.76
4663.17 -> 4.49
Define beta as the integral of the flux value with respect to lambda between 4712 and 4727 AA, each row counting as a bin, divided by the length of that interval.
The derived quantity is 21.0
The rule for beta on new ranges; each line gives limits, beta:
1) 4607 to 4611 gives 21.0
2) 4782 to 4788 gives 21.8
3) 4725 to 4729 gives 21.6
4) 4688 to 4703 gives 20.1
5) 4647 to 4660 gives 21.4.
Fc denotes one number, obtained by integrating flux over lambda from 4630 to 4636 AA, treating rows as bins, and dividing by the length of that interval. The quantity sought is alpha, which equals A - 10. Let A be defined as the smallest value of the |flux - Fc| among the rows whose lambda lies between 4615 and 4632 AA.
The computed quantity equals -9.8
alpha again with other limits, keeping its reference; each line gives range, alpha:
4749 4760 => -9.3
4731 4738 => -9.6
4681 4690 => -9.1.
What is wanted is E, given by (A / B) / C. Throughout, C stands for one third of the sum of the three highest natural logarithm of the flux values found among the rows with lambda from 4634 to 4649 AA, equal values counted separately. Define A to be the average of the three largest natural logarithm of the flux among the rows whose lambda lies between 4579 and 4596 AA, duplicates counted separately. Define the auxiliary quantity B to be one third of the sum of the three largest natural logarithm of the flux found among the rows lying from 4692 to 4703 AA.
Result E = 0.328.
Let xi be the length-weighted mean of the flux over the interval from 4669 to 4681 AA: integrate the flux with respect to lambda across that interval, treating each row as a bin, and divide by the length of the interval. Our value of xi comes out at 20.44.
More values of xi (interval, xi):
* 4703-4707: 20.57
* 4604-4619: 21.13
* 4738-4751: 21.47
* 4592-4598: 20.44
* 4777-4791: 20.56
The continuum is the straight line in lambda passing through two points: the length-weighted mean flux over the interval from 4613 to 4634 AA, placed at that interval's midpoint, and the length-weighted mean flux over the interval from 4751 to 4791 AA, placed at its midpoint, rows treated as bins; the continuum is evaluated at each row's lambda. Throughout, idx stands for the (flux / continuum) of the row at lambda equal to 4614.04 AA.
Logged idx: 1.04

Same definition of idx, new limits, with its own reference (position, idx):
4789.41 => 0.94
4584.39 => 0.98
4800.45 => 1.07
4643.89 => 1.07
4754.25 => 0.93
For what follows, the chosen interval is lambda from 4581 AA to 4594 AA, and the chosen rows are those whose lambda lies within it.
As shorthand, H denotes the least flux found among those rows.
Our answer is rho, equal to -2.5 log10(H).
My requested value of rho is -3.12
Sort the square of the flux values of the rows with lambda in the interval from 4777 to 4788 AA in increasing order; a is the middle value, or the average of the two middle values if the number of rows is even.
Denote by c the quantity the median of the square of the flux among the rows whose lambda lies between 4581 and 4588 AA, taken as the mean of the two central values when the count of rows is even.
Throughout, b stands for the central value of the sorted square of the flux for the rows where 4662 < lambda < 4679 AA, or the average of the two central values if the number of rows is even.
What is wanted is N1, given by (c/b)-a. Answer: -436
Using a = 437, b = 411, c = 406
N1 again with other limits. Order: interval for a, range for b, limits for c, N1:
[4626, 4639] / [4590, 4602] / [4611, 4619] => -459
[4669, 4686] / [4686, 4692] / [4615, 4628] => -401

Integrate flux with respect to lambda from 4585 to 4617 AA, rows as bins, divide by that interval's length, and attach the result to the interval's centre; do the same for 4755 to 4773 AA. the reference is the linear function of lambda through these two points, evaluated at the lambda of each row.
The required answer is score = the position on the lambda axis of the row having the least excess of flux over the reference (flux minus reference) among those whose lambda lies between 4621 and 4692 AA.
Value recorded 4684.70 AA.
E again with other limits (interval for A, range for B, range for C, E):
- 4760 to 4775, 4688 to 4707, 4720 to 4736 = 0.325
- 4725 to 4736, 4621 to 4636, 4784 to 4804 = 0.316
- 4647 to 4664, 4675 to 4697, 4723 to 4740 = 0.331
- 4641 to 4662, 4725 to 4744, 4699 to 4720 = 0.323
